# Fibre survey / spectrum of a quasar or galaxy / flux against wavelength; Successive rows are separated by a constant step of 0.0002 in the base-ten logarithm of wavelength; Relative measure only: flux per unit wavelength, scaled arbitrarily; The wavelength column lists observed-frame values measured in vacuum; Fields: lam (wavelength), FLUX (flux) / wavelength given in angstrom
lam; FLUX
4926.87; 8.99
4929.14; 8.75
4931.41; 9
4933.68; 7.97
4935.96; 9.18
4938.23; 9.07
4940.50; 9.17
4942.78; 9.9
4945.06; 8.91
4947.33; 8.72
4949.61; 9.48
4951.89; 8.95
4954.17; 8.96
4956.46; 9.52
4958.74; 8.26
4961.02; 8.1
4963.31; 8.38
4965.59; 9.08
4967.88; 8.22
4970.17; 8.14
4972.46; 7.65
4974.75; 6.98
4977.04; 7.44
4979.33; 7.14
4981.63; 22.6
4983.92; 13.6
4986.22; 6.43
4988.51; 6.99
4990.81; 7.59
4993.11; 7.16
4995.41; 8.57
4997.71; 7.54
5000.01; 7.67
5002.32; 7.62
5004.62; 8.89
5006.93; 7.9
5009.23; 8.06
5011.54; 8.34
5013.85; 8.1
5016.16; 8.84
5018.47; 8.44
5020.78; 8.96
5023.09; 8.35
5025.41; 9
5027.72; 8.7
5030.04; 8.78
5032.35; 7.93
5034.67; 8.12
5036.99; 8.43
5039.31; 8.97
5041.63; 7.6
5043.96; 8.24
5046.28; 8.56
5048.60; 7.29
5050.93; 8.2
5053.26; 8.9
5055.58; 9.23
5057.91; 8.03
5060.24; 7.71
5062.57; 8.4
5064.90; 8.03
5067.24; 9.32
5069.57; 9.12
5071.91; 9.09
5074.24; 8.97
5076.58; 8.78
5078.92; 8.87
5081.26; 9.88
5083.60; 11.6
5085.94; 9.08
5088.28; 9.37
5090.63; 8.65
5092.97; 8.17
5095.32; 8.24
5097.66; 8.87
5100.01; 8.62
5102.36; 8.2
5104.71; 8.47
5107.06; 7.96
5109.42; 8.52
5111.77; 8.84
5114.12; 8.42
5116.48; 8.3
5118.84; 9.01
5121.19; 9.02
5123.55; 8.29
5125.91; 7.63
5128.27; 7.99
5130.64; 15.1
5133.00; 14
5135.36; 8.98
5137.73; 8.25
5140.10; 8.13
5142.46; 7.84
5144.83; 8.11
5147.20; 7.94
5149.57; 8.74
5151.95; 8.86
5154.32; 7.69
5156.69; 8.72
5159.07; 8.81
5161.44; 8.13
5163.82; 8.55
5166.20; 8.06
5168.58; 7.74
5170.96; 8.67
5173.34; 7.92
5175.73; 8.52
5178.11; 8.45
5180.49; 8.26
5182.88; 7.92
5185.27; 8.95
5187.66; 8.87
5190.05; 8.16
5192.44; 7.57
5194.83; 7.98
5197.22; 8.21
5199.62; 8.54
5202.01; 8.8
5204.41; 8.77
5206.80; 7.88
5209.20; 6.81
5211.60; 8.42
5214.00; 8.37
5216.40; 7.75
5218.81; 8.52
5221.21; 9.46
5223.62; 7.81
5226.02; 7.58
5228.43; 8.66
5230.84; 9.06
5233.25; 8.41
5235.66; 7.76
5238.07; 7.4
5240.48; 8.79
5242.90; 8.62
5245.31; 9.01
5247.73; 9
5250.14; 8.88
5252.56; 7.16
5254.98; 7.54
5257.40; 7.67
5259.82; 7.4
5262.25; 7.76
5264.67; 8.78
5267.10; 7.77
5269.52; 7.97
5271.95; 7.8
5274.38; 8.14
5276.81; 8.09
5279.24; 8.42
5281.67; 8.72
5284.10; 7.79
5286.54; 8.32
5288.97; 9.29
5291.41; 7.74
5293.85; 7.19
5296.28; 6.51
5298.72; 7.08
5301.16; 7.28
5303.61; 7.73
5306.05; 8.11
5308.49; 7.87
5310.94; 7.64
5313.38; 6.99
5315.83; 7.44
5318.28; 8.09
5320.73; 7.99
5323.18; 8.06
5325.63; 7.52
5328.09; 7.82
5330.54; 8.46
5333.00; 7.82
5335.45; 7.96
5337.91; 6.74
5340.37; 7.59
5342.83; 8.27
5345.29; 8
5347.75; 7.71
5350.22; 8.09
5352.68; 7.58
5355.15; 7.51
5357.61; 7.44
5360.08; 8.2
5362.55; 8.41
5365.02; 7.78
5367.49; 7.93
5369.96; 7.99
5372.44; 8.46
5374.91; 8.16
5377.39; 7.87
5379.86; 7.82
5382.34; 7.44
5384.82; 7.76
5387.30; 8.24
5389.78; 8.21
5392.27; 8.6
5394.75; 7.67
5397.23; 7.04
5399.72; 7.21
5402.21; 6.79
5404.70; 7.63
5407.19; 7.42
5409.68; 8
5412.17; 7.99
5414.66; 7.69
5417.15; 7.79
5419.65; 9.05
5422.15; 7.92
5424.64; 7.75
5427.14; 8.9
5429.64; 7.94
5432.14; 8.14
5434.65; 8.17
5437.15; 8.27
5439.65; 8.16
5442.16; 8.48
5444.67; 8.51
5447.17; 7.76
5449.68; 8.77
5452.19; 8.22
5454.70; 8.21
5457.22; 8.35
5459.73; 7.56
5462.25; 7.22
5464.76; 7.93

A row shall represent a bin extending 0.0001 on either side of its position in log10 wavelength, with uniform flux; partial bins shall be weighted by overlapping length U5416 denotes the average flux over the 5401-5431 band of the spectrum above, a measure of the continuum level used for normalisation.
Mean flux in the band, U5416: 7.91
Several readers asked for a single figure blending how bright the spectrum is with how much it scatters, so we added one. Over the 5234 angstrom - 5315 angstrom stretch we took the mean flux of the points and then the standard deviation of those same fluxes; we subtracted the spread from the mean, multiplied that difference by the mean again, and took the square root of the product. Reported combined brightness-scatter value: 7.6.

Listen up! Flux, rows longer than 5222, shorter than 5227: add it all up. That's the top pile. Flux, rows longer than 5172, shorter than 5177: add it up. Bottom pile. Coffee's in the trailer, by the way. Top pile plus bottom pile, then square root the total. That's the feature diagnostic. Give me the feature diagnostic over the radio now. 5.64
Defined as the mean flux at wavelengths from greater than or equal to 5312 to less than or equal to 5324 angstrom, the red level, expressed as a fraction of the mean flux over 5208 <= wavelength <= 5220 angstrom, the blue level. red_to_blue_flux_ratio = 0.967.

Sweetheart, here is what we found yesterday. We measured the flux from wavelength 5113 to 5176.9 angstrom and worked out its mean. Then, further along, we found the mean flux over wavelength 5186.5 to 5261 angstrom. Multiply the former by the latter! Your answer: 72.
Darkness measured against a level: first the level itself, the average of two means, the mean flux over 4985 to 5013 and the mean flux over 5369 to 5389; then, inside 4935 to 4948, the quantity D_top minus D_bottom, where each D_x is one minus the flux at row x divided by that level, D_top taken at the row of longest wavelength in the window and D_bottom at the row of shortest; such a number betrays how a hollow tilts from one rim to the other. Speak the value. 0.06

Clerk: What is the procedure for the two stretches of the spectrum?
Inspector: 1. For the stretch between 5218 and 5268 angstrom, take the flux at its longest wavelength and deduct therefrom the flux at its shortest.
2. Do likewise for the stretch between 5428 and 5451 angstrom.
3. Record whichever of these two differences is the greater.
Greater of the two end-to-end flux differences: 0.83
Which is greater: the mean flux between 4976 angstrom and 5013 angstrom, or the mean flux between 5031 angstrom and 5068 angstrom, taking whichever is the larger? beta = 9.0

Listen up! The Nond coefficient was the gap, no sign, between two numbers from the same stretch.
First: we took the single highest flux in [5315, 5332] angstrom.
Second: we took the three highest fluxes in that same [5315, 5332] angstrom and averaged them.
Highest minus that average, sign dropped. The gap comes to 0.26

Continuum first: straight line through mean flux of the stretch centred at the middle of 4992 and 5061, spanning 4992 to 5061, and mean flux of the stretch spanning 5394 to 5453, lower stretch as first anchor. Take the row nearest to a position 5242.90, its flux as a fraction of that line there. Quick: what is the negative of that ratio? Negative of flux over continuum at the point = -1.06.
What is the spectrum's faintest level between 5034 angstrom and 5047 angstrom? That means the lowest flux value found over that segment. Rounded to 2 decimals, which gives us 7.60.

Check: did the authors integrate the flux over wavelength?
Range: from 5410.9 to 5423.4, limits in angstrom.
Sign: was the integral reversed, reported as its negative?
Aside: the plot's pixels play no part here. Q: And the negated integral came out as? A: -101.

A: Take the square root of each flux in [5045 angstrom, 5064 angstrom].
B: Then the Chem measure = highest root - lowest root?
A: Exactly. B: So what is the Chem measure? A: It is 0.338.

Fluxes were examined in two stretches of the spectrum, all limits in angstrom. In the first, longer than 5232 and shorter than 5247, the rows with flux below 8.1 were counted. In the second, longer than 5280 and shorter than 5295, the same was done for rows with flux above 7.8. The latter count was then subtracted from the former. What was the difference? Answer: -1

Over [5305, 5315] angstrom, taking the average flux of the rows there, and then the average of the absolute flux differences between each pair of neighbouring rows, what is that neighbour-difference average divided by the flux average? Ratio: 0.049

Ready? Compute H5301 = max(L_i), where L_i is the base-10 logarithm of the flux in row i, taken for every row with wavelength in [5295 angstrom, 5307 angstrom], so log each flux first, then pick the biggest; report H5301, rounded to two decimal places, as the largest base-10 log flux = 0.91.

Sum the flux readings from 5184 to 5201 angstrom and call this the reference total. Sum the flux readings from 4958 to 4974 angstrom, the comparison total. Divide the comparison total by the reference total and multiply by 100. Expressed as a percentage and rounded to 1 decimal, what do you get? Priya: 99.2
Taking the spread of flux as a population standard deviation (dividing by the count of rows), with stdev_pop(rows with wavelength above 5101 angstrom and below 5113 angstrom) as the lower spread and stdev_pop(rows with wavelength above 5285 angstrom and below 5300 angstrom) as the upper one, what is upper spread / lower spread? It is 3.05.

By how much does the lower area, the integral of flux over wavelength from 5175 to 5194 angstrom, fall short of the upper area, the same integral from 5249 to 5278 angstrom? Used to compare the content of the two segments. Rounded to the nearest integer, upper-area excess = 71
